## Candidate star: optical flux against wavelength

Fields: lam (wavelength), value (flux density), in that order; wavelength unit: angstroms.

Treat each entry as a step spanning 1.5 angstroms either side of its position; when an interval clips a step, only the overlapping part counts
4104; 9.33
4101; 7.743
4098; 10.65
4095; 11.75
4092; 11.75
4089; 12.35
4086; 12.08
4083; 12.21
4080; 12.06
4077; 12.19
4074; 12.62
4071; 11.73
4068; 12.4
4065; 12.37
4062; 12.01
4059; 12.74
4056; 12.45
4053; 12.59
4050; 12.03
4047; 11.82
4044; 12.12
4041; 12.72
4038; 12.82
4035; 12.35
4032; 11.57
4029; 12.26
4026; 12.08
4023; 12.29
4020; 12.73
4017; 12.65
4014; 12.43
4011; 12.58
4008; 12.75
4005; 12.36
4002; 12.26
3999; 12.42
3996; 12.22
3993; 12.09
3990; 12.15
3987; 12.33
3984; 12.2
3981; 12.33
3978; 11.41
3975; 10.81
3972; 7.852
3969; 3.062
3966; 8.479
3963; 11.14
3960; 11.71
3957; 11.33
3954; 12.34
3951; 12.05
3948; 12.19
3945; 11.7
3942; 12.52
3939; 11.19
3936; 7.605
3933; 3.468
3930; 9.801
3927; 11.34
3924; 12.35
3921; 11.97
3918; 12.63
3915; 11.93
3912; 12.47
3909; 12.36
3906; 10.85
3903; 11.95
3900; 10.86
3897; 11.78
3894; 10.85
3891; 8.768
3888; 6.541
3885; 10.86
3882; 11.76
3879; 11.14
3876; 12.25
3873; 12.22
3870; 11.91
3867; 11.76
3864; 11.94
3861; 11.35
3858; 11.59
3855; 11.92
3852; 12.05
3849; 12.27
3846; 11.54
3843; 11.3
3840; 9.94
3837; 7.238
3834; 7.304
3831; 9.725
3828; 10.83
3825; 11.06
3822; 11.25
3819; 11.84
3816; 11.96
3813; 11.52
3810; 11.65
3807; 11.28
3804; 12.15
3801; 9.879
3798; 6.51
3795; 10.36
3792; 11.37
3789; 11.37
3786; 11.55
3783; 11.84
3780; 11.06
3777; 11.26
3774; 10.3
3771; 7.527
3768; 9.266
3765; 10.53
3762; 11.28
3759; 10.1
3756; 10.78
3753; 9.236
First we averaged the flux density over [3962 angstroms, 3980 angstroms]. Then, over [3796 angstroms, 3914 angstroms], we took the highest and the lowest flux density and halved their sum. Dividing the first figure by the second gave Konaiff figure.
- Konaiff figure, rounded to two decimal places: 0.93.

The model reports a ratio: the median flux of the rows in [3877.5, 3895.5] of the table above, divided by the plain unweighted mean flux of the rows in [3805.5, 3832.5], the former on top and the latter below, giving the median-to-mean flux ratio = 0.97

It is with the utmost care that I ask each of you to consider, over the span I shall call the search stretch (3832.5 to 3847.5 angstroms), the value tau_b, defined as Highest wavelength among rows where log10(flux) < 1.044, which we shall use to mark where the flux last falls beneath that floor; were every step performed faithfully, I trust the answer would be 3840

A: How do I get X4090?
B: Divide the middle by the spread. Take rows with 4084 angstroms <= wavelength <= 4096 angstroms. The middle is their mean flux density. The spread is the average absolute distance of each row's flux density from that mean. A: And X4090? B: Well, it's 52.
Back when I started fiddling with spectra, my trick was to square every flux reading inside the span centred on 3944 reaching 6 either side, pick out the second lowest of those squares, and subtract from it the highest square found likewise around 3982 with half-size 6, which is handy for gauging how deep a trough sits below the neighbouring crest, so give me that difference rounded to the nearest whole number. -15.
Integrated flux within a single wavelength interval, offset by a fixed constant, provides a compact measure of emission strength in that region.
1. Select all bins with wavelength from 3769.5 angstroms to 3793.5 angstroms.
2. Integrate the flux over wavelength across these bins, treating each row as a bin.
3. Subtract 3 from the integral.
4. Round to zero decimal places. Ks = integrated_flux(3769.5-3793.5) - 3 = 256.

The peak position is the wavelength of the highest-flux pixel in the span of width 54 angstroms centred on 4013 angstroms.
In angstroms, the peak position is 4038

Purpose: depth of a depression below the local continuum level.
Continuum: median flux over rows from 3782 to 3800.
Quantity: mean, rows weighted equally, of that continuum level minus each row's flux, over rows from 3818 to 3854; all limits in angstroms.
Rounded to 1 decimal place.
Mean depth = 0.8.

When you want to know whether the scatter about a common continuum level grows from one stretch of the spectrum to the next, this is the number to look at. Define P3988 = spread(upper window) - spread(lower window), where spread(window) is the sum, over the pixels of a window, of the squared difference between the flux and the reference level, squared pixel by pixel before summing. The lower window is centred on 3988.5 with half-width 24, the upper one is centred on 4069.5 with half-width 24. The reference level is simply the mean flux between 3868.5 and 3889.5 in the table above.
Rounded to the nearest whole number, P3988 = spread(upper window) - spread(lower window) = -73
